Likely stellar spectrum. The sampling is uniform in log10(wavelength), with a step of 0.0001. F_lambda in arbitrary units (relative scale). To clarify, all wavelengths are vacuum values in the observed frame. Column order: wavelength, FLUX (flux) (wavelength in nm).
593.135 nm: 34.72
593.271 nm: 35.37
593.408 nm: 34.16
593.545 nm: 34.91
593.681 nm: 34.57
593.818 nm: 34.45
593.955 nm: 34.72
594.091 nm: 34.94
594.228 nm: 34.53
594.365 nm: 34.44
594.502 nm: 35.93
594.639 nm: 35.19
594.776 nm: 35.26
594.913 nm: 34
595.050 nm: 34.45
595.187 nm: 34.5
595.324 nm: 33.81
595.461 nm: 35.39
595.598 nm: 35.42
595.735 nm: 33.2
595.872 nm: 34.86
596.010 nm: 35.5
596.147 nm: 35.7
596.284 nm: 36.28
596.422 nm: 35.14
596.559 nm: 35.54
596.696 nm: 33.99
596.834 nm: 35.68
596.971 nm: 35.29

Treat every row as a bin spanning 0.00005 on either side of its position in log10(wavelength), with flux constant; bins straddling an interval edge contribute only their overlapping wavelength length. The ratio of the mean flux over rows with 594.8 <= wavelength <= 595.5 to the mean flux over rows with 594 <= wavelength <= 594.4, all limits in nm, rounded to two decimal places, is 0.99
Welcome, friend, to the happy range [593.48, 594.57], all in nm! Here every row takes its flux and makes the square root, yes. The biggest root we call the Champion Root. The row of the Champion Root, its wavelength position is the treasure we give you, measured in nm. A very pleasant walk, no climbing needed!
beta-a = 594.502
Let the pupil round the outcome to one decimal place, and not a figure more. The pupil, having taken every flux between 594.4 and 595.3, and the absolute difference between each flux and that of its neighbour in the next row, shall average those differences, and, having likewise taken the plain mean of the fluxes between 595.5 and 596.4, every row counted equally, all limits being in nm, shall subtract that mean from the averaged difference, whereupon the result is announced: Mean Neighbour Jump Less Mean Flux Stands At -34.6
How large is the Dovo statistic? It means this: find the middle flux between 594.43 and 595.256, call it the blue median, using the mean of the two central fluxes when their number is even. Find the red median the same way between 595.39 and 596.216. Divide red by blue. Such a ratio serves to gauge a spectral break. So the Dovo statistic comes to 1.016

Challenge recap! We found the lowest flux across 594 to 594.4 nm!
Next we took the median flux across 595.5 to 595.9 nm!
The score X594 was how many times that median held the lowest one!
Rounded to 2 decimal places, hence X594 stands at 1.01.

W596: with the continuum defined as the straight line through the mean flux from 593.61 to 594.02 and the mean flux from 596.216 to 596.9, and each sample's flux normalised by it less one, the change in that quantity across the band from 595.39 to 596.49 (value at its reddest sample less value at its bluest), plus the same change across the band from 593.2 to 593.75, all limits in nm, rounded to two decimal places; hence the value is -0.04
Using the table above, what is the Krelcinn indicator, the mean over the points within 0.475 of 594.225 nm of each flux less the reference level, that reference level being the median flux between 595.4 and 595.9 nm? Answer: -0.2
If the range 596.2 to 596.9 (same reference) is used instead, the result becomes 0.2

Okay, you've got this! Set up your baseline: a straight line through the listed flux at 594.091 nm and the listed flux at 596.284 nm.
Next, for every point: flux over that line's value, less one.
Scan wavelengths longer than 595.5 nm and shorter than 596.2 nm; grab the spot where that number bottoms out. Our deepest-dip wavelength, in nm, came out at 595.735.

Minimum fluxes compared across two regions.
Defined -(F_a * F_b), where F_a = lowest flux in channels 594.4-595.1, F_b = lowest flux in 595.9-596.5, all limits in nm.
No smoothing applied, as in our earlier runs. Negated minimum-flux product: -1195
